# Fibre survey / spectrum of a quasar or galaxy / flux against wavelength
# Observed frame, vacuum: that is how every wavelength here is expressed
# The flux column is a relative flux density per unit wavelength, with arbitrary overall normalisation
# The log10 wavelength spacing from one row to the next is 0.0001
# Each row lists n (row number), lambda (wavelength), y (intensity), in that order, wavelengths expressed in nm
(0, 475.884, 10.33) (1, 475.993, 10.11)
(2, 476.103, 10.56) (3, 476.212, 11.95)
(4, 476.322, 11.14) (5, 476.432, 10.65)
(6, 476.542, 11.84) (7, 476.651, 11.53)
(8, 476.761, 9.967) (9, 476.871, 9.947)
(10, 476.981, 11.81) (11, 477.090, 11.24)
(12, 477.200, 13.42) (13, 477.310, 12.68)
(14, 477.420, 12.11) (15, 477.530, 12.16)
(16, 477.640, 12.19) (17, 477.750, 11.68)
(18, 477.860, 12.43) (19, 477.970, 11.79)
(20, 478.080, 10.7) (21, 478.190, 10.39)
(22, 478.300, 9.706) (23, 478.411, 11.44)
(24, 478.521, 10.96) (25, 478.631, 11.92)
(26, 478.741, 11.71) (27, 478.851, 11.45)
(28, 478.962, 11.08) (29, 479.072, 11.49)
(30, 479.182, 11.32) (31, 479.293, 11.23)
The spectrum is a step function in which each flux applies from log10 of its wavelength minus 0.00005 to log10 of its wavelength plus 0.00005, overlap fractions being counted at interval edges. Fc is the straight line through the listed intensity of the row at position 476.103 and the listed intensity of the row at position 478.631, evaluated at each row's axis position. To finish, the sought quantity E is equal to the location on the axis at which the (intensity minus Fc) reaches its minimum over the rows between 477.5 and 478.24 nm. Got 478.190 nm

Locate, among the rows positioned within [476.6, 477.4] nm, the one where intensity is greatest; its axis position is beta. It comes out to 477.200 nm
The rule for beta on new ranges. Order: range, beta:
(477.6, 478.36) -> 477.860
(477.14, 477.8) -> 477.200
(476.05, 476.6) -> 476.212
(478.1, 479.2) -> 478.631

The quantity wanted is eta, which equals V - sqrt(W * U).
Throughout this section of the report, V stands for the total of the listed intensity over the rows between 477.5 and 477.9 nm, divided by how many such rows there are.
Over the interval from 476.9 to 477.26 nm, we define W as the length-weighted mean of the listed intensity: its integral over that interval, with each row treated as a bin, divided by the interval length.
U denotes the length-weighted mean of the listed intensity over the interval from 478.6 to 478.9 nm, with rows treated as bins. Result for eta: 0.3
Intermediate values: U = 11.7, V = 12.1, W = 12.0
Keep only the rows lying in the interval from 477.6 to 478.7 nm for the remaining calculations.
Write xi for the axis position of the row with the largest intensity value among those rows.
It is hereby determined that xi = 477.860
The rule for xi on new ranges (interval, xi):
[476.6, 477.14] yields 476.981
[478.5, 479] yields 478.631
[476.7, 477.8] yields 477.200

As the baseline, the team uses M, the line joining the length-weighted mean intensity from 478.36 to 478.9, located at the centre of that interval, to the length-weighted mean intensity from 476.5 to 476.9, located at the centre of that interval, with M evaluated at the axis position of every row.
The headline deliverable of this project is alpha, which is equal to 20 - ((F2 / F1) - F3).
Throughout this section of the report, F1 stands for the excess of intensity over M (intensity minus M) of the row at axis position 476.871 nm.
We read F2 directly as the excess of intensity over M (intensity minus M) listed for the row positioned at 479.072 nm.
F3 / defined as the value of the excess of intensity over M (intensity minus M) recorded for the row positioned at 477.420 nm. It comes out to 20.8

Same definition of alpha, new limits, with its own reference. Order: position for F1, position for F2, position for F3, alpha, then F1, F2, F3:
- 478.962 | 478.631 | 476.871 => 19.8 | -0.5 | 0.4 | -1.0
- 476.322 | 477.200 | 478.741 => 14.4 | 0.4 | 2.4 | 0.2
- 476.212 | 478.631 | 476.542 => 20.7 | 1.3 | 0.4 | 1.0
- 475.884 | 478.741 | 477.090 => 20.9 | -0.2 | 0.2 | 0.3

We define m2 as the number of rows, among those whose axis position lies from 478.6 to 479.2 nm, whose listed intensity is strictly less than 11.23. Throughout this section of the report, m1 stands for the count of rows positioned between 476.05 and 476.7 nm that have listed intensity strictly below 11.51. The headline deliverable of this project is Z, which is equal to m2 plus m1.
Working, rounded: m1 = 3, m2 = 1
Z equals 4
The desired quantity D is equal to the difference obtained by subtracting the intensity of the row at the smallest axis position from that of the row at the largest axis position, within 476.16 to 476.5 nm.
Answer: -1.3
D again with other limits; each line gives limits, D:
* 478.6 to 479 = -0.8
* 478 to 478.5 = 0.7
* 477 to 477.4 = 1.4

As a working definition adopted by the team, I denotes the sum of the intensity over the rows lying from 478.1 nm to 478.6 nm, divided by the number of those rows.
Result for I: 10.6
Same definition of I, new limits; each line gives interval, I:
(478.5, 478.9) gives 11.5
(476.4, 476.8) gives 11.0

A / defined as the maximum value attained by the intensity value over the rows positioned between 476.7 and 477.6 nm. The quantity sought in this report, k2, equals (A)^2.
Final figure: 180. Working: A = 13.42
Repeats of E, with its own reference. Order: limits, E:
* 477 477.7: 477.090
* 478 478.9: 478.300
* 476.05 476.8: 476.761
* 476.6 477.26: 476.871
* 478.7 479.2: 478.962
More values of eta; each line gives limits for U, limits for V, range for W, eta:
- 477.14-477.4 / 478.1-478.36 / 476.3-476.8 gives -1.9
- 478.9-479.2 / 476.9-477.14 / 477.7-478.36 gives 0.3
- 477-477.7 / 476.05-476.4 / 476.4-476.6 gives -0.6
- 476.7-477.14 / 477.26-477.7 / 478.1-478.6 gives 1.6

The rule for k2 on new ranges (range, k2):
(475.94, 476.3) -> 143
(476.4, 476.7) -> 140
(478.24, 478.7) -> 142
